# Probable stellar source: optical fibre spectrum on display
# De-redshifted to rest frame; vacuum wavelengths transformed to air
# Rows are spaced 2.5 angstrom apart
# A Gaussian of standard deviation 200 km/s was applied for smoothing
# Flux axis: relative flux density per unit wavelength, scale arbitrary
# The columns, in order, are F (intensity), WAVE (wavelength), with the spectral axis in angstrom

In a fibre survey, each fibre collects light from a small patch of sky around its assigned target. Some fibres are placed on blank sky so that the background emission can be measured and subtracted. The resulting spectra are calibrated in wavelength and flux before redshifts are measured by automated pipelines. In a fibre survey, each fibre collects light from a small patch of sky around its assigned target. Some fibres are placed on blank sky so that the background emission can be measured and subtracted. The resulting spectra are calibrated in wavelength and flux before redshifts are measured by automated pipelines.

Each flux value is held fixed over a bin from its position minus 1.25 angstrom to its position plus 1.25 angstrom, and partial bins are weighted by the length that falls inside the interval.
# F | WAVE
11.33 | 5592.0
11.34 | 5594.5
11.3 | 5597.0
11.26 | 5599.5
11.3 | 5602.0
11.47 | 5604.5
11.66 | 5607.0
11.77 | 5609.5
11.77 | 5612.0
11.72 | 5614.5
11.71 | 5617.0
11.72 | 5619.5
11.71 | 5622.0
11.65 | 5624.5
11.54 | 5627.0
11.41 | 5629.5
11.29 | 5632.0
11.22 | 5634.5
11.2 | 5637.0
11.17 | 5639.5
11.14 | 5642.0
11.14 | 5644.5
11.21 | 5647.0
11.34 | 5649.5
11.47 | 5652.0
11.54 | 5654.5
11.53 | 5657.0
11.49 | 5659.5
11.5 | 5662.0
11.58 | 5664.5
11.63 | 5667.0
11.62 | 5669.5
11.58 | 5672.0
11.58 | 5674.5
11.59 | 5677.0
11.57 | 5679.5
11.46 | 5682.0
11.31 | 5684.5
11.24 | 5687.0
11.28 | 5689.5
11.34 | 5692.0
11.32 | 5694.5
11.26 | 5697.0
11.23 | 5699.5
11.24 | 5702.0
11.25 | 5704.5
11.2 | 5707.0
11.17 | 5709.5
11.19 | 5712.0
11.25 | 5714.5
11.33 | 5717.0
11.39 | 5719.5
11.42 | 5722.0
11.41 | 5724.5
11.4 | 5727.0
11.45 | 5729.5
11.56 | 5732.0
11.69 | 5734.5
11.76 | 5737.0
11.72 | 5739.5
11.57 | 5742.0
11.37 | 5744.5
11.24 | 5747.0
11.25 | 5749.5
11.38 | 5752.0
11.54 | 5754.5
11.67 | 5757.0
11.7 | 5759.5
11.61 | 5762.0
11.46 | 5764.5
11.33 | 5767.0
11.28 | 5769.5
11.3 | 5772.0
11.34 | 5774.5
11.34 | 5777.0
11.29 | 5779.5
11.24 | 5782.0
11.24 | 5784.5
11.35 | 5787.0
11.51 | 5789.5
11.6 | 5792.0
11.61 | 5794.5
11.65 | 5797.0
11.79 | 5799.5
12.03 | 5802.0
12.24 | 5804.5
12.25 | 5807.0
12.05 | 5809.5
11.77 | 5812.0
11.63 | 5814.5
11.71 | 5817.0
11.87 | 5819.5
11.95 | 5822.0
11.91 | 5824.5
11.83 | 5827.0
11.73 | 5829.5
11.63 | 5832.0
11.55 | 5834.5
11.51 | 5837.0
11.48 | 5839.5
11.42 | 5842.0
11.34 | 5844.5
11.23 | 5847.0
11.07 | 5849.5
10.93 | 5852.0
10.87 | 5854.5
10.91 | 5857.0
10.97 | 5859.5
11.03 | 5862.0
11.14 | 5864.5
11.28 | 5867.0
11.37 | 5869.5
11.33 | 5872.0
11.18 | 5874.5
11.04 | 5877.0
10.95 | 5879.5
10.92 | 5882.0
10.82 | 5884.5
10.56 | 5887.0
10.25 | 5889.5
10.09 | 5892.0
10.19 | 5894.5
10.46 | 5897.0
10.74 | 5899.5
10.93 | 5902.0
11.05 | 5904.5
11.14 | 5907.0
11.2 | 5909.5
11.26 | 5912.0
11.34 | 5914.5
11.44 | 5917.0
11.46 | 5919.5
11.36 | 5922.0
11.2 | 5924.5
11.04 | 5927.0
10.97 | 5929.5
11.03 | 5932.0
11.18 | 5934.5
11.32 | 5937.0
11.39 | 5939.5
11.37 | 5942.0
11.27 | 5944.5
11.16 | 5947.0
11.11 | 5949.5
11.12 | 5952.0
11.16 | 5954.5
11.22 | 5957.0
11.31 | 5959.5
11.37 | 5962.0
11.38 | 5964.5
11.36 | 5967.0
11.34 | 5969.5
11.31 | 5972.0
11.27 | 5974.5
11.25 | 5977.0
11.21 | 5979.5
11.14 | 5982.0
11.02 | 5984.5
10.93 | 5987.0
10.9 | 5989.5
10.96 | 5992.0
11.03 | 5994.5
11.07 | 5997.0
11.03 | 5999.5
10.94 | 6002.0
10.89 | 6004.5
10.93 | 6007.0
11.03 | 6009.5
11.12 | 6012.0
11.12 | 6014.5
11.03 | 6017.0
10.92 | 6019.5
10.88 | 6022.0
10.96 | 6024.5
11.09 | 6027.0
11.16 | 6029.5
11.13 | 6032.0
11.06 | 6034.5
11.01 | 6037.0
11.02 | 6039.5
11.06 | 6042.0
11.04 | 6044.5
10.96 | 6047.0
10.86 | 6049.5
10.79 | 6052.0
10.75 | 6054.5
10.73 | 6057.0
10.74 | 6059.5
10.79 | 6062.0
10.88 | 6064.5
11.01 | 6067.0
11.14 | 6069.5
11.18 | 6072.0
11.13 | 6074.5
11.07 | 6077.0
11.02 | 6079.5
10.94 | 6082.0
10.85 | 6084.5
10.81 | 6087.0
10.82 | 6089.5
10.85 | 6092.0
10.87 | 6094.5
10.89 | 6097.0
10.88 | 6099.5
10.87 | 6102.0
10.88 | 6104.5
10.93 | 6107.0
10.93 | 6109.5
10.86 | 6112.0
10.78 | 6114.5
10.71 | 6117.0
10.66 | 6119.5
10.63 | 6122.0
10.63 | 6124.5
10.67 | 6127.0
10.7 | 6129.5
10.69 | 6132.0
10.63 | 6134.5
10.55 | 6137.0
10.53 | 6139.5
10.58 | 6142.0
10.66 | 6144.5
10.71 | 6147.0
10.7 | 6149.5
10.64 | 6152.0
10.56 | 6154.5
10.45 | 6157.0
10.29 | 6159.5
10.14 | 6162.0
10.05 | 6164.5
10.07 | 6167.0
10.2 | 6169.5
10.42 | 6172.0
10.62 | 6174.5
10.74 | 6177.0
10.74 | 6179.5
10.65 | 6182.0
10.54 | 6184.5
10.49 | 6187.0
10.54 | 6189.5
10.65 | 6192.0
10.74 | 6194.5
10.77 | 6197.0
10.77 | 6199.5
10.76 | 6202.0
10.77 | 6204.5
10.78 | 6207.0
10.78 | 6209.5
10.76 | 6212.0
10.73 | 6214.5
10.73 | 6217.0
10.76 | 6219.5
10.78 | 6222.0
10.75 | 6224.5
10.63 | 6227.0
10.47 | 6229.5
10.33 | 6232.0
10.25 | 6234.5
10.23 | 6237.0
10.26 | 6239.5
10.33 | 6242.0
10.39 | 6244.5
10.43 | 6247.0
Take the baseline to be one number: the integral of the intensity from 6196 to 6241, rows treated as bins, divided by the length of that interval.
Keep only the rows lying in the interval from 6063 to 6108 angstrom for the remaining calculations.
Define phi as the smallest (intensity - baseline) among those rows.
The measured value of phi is 0.18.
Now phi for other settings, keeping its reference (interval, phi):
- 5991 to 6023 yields 0.25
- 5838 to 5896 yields -0.54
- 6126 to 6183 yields -0.58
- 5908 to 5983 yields 0.34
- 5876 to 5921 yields -0.54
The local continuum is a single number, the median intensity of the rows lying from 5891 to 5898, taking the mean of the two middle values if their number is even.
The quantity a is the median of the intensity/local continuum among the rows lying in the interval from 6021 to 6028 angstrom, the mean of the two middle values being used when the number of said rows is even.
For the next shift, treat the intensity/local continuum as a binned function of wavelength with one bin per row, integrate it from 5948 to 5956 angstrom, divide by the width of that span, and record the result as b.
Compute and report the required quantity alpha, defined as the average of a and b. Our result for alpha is 1.08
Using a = 1.08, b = 1.09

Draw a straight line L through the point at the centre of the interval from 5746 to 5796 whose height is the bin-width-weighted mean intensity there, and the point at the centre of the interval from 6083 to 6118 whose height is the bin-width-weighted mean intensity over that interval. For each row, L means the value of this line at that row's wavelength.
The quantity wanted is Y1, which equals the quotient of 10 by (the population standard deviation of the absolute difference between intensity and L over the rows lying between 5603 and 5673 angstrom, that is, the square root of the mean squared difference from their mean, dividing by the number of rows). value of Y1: 59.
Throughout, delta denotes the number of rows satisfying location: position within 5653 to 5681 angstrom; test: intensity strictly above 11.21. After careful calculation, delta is 11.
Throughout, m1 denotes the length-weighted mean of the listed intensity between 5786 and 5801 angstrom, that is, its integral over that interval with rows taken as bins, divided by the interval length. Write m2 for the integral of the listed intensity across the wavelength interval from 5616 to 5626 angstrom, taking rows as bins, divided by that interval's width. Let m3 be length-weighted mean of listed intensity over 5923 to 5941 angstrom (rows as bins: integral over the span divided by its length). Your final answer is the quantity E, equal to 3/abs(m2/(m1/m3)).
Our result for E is 0.266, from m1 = 11.6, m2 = 11.7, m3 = 11.2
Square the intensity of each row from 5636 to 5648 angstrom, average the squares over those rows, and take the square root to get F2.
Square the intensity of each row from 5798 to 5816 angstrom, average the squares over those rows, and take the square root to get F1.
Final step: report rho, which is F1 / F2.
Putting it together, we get 1.07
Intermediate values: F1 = 12.0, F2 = 11.2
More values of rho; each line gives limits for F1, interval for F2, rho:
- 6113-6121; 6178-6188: 1.01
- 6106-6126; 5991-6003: 0.98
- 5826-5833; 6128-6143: 1.11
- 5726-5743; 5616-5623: 0.99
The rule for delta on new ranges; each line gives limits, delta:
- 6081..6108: 0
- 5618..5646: 7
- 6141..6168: 0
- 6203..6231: 0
